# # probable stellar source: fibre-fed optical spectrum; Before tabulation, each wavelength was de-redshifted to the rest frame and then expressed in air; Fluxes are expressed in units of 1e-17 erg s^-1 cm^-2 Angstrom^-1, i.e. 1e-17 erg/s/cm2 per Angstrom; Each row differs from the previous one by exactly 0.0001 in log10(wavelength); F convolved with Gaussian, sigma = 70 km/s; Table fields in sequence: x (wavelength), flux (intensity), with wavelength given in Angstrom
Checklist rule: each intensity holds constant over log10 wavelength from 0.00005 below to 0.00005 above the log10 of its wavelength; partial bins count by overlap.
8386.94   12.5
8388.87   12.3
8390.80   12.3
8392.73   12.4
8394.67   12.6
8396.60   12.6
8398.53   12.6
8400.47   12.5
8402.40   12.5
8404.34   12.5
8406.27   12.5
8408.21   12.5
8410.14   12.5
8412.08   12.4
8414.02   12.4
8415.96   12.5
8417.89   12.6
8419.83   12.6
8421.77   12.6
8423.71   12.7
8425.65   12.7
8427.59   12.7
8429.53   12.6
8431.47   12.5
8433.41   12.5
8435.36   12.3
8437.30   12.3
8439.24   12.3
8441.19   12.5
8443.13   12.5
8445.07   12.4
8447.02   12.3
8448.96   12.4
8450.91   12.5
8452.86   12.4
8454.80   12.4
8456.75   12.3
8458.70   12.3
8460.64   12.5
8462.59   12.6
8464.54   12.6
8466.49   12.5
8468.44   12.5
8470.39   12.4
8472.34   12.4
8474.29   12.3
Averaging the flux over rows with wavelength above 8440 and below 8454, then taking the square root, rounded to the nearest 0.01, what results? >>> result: 3.53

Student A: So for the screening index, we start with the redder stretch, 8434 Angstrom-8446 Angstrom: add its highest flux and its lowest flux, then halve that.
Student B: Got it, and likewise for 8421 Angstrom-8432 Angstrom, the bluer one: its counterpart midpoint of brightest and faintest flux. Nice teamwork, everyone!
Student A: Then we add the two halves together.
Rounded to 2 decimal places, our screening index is 25.00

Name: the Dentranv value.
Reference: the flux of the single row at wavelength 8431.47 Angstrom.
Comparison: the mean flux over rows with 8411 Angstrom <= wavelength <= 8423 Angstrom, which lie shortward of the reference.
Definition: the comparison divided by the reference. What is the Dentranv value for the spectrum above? 1.00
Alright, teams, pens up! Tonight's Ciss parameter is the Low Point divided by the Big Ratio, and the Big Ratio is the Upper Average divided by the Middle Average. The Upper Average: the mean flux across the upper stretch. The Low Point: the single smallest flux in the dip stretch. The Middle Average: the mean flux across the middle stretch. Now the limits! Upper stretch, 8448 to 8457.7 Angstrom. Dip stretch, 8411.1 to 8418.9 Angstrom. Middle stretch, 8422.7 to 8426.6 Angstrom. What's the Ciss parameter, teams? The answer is 12.70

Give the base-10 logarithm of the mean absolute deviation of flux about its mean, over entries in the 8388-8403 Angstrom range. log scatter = -0.97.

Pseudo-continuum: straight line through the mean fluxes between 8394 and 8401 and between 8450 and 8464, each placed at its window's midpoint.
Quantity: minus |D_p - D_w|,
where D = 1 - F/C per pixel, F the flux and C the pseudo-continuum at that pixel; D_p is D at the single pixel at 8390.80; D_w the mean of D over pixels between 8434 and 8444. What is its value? -0.0158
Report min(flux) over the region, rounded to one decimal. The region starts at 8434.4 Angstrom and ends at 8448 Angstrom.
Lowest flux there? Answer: 12.3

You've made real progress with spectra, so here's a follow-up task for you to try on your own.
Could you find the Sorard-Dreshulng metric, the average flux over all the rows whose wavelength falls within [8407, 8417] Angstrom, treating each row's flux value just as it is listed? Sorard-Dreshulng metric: 12.5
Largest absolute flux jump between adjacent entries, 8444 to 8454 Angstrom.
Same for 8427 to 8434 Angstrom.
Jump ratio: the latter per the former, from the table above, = 1.0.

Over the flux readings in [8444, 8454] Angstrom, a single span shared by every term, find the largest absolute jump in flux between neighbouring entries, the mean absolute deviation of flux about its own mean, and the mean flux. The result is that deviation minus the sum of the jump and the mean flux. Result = -12.46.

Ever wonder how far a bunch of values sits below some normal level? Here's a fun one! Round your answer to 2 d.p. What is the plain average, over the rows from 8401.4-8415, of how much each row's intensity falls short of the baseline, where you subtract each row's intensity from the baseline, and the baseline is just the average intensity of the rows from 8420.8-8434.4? 0.14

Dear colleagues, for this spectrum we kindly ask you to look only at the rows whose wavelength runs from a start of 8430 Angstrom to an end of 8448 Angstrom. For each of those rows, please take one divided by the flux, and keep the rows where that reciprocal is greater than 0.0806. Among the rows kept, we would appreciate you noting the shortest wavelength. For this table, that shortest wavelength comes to 8435.36 Angstrom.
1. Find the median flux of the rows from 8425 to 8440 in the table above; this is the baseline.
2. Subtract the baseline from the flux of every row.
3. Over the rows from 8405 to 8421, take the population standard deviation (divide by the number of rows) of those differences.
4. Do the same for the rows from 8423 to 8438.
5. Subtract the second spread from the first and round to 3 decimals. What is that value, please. -0.087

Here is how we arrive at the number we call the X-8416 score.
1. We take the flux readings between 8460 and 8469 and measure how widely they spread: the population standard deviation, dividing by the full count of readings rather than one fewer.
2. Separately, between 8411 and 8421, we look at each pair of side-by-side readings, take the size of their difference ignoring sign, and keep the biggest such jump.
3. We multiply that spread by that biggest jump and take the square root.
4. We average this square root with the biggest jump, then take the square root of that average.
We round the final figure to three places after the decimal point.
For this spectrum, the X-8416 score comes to 0.292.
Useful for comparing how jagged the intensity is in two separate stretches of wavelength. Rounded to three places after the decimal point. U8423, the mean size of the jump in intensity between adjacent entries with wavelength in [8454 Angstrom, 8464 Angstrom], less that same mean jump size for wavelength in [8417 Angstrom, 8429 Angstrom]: 0.080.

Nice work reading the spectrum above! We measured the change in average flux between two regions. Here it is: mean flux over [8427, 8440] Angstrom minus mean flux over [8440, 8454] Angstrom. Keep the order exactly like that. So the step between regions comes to 0.03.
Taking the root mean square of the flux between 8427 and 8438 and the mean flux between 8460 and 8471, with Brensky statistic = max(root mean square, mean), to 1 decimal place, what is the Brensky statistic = 12.5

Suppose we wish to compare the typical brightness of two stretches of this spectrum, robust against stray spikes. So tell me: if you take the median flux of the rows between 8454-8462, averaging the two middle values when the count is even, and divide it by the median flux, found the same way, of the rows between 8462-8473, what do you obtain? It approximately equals 0.99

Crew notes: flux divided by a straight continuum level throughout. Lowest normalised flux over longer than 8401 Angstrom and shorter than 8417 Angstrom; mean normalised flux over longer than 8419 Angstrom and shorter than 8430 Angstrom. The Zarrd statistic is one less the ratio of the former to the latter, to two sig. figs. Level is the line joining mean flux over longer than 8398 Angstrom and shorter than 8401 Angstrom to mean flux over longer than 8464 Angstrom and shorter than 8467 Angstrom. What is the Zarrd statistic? 0.020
